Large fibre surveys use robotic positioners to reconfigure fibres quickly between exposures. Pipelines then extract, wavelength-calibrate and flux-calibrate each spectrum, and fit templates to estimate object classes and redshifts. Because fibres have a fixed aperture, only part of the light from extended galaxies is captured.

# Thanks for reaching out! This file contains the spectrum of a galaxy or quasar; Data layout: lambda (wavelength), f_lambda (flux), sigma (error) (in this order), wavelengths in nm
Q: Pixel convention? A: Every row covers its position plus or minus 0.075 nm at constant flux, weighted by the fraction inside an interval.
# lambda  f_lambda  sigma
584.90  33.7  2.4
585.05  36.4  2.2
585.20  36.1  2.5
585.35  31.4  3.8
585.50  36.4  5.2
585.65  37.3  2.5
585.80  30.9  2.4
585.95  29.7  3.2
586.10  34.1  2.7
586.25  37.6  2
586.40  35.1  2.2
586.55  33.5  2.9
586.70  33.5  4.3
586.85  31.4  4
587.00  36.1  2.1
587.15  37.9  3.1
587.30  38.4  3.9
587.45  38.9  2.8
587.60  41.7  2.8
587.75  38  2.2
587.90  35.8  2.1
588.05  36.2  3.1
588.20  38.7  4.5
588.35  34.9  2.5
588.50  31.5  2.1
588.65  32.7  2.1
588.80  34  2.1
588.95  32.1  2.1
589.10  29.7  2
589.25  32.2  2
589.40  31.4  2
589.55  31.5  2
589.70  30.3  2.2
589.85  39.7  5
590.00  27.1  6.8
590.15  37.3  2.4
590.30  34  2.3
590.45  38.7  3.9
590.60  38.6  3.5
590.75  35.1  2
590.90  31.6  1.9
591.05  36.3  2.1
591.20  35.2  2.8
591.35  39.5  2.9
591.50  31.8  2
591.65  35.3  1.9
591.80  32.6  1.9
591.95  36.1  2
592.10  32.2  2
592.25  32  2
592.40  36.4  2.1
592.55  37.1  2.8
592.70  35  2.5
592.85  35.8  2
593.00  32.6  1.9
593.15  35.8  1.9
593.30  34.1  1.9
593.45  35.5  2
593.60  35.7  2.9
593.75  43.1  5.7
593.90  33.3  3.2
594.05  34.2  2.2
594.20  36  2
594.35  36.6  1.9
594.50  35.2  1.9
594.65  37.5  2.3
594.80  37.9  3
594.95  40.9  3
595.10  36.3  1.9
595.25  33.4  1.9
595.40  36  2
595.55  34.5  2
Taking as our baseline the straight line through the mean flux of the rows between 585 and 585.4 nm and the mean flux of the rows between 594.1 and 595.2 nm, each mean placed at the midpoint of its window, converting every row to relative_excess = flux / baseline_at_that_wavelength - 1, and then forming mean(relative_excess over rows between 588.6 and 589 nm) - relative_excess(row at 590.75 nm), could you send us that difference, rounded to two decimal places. -0.05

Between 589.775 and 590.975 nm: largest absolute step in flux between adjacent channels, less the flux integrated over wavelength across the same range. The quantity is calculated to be -29.7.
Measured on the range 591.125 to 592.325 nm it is -33.5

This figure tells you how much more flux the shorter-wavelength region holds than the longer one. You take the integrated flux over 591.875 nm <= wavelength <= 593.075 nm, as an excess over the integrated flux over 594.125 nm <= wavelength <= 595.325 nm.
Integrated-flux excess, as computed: -2.5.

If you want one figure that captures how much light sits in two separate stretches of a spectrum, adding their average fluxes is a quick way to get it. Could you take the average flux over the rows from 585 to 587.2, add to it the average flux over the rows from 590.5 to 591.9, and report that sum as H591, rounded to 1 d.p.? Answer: 69.6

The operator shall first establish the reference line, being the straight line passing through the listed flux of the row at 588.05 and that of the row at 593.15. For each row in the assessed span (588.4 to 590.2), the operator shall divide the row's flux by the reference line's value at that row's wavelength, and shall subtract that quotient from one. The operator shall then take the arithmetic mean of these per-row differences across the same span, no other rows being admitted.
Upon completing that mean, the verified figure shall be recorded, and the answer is 0.10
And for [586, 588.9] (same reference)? 0.01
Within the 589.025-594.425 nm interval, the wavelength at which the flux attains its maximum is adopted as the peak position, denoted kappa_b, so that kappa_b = 593.75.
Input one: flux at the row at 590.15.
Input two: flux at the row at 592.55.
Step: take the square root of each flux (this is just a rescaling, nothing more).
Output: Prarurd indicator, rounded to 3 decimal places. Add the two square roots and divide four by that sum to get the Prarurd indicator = 0.328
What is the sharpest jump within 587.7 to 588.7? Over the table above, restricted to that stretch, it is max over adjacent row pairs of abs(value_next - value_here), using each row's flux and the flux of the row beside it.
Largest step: 3.8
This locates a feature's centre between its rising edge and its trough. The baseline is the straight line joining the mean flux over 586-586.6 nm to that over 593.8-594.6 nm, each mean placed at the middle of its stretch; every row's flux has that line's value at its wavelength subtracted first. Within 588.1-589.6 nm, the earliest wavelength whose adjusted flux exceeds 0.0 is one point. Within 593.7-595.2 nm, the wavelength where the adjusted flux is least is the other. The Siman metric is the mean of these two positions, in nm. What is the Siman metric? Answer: 591.05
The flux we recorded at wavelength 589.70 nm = 30.3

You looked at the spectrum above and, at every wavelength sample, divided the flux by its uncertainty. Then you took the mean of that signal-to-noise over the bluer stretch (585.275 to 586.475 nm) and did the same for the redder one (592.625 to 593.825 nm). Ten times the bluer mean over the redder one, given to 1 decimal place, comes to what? 8.1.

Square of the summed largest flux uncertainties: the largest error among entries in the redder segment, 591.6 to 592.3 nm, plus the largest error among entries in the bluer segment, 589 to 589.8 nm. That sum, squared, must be 18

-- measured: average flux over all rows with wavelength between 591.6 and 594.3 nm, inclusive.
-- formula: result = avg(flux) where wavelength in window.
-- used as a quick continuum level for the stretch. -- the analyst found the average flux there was 35.2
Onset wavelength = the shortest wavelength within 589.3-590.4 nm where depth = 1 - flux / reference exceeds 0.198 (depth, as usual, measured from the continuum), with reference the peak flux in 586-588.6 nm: 589.40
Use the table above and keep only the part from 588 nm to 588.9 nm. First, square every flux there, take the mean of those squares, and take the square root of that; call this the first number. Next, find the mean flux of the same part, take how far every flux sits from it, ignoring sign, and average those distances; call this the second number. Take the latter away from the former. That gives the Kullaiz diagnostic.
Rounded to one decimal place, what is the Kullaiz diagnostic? 32.8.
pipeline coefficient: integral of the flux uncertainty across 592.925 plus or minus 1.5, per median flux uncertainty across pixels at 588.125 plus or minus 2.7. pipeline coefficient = 2.9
